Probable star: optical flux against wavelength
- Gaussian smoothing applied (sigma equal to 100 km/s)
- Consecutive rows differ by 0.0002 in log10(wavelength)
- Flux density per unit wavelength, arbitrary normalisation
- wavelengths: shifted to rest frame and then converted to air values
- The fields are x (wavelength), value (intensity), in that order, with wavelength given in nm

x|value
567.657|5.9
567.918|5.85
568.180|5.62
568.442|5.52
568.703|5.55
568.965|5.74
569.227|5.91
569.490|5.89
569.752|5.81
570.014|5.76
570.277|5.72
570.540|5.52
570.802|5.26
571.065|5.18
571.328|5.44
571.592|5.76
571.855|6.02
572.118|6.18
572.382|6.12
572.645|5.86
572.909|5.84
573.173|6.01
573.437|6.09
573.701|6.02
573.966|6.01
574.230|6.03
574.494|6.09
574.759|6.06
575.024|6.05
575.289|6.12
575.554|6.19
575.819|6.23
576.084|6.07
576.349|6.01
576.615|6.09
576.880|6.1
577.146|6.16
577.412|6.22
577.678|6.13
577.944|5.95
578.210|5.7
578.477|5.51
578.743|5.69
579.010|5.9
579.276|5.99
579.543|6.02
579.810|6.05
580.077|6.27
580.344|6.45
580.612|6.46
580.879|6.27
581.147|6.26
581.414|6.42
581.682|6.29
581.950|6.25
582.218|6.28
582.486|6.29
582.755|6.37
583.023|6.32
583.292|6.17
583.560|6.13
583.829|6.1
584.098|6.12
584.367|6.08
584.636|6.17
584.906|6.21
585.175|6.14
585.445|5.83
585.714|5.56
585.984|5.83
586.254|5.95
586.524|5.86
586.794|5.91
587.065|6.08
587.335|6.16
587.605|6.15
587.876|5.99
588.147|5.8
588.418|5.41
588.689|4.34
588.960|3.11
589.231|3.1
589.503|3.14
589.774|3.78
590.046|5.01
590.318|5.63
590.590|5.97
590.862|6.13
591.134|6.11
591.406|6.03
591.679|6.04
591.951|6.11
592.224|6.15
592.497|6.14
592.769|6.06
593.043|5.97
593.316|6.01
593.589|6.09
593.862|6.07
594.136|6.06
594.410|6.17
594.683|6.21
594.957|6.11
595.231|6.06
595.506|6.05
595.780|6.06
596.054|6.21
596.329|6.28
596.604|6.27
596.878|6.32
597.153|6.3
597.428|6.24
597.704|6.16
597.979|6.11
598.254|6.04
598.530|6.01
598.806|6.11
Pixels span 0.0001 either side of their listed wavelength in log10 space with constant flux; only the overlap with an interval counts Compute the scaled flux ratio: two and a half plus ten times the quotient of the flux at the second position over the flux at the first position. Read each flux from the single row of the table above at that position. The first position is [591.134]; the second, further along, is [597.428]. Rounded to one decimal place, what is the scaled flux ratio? 12.7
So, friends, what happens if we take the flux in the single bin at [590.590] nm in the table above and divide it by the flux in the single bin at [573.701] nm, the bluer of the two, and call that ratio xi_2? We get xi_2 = 0.99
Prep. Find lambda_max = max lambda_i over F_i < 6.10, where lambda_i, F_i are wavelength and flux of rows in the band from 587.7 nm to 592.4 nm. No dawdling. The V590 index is 591.679 nm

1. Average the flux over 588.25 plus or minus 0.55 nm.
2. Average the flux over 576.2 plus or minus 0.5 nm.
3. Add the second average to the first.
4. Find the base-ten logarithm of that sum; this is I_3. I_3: 1.06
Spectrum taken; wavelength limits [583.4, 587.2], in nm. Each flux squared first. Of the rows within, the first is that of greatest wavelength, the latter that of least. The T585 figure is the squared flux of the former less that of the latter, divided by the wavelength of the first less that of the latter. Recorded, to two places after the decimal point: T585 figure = -0.17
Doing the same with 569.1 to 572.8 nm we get -0.17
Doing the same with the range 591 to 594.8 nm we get 0.35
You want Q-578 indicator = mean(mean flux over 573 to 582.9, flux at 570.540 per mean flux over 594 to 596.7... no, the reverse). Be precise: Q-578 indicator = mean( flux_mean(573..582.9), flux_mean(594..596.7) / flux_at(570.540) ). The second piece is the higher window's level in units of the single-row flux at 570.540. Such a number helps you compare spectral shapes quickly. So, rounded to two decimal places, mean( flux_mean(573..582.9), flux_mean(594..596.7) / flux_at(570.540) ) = 3.61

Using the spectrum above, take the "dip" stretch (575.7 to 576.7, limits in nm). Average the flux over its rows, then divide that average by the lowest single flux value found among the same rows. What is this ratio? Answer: 1.01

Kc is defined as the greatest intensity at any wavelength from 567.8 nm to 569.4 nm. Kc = 5.91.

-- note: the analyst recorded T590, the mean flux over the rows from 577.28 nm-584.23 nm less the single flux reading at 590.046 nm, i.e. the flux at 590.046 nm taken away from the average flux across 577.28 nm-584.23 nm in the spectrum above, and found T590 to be 1.1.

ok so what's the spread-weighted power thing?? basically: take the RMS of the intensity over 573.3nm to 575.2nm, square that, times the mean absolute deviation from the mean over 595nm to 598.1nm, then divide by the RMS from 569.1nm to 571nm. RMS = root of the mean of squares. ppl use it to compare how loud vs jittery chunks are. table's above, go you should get 0.58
